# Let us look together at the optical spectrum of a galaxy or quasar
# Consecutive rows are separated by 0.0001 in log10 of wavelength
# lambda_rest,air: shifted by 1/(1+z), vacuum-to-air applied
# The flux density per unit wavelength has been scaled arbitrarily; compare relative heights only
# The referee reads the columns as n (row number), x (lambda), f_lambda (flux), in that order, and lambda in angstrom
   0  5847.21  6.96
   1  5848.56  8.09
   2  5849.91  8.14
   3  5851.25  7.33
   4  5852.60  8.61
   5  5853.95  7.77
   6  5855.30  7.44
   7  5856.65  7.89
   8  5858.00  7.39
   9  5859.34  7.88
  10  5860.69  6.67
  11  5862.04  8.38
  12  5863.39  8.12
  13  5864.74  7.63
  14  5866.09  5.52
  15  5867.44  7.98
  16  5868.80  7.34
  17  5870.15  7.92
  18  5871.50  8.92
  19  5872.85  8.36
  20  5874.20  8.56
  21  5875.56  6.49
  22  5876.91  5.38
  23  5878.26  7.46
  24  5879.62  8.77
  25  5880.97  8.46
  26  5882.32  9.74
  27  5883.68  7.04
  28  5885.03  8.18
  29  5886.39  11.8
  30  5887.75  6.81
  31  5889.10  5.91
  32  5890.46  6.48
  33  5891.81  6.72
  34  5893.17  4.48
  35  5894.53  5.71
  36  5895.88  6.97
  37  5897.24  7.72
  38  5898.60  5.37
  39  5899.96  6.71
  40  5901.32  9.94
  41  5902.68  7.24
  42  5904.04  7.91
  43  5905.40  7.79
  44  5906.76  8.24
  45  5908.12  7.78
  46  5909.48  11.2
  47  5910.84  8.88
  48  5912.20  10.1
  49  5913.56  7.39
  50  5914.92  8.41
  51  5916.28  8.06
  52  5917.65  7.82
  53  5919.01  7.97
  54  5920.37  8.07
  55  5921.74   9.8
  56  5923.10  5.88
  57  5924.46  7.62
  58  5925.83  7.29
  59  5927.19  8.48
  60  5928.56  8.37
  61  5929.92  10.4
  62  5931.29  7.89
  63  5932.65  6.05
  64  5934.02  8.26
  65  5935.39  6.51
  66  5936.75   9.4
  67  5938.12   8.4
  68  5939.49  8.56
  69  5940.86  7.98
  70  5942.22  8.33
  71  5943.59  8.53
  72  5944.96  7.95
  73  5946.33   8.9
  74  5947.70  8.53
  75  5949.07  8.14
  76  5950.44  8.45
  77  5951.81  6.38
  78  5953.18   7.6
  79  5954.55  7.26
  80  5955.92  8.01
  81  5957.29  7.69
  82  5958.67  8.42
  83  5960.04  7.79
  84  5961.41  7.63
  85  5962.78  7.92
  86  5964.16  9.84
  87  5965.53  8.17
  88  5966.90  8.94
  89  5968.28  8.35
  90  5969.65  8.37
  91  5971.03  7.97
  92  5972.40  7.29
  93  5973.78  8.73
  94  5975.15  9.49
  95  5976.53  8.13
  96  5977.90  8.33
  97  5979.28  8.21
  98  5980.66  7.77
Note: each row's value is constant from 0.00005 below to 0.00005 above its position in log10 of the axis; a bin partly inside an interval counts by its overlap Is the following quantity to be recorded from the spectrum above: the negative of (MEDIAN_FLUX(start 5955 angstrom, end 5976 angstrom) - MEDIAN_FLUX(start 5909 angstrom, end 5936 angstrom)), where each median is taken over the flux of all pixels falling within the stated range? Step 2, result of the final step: -0.1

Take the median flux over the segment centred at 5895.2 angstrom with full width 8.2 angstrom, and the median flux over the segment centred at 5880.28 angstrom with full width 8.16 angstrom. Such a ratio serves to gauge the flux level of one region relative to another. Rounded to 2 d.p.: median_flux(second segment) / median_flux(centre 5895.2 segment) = 1.28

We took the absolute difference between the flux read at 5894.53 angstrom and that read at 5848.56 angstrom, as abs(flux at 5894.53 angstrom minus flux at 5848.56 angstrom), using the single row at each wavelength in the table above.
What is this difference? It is 2.4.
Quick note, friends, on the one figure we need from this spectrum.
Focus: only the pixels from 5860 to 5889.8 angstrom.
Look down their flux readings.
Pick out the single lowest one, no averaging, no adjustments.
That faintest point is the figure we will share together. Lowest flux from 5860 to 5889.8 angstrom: 5.38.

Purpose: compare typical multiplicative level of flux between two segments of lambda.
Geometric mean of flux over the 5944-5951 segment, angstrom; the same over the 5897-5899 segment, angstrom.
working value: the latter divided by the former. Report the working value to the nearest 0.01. 0.77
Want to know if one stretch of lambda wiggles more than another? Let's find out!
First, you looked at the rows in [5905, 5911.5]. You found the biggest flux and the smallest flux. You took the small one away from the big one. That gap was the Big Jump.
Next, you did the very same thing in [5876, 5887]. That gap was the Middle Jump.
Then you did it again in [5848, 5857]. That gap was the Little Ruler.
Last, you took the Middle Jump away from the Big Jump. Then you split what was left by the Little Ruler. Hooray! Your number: -2.3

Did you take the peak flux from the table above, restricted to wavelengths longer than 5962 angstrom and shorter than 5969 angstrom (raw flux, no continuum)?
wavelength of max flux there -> 5964.16 angstrom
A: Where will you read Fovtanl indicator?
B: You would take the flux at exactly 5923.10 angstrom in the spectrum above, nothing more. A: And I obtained 5.88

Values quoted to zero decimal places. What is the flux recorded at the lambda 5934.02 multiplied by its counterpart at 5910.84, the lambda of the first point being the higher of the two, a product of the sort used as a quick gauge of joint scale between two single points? 73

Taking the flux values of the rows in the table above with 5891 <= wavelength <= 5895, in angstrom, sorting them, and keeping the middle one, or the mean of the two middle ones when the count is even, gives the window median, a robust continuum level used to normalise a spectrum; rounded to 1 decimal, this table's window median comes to 5.7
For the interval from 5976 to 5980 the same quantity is 8.2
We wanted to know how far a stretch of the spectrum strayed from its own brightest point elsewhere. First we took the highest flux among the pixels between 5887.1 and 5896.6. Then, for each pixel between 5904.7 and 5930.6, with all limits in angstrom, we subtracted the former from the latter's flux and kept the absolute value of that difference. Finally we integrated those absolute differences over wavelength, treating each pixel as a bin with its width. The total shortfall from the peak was 40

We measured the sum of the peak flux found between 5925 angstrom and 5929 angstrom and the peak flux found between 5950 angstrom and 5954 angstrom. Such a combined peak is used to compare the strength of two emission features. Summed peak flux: 16.9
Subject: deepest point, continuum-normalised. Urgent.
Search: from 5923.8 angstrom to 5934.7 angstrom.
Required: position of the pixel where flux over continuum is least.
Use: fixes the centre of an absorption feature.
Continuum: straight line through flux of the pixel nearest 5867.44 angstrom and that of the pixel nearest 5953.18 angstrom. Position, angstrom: 5932.65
